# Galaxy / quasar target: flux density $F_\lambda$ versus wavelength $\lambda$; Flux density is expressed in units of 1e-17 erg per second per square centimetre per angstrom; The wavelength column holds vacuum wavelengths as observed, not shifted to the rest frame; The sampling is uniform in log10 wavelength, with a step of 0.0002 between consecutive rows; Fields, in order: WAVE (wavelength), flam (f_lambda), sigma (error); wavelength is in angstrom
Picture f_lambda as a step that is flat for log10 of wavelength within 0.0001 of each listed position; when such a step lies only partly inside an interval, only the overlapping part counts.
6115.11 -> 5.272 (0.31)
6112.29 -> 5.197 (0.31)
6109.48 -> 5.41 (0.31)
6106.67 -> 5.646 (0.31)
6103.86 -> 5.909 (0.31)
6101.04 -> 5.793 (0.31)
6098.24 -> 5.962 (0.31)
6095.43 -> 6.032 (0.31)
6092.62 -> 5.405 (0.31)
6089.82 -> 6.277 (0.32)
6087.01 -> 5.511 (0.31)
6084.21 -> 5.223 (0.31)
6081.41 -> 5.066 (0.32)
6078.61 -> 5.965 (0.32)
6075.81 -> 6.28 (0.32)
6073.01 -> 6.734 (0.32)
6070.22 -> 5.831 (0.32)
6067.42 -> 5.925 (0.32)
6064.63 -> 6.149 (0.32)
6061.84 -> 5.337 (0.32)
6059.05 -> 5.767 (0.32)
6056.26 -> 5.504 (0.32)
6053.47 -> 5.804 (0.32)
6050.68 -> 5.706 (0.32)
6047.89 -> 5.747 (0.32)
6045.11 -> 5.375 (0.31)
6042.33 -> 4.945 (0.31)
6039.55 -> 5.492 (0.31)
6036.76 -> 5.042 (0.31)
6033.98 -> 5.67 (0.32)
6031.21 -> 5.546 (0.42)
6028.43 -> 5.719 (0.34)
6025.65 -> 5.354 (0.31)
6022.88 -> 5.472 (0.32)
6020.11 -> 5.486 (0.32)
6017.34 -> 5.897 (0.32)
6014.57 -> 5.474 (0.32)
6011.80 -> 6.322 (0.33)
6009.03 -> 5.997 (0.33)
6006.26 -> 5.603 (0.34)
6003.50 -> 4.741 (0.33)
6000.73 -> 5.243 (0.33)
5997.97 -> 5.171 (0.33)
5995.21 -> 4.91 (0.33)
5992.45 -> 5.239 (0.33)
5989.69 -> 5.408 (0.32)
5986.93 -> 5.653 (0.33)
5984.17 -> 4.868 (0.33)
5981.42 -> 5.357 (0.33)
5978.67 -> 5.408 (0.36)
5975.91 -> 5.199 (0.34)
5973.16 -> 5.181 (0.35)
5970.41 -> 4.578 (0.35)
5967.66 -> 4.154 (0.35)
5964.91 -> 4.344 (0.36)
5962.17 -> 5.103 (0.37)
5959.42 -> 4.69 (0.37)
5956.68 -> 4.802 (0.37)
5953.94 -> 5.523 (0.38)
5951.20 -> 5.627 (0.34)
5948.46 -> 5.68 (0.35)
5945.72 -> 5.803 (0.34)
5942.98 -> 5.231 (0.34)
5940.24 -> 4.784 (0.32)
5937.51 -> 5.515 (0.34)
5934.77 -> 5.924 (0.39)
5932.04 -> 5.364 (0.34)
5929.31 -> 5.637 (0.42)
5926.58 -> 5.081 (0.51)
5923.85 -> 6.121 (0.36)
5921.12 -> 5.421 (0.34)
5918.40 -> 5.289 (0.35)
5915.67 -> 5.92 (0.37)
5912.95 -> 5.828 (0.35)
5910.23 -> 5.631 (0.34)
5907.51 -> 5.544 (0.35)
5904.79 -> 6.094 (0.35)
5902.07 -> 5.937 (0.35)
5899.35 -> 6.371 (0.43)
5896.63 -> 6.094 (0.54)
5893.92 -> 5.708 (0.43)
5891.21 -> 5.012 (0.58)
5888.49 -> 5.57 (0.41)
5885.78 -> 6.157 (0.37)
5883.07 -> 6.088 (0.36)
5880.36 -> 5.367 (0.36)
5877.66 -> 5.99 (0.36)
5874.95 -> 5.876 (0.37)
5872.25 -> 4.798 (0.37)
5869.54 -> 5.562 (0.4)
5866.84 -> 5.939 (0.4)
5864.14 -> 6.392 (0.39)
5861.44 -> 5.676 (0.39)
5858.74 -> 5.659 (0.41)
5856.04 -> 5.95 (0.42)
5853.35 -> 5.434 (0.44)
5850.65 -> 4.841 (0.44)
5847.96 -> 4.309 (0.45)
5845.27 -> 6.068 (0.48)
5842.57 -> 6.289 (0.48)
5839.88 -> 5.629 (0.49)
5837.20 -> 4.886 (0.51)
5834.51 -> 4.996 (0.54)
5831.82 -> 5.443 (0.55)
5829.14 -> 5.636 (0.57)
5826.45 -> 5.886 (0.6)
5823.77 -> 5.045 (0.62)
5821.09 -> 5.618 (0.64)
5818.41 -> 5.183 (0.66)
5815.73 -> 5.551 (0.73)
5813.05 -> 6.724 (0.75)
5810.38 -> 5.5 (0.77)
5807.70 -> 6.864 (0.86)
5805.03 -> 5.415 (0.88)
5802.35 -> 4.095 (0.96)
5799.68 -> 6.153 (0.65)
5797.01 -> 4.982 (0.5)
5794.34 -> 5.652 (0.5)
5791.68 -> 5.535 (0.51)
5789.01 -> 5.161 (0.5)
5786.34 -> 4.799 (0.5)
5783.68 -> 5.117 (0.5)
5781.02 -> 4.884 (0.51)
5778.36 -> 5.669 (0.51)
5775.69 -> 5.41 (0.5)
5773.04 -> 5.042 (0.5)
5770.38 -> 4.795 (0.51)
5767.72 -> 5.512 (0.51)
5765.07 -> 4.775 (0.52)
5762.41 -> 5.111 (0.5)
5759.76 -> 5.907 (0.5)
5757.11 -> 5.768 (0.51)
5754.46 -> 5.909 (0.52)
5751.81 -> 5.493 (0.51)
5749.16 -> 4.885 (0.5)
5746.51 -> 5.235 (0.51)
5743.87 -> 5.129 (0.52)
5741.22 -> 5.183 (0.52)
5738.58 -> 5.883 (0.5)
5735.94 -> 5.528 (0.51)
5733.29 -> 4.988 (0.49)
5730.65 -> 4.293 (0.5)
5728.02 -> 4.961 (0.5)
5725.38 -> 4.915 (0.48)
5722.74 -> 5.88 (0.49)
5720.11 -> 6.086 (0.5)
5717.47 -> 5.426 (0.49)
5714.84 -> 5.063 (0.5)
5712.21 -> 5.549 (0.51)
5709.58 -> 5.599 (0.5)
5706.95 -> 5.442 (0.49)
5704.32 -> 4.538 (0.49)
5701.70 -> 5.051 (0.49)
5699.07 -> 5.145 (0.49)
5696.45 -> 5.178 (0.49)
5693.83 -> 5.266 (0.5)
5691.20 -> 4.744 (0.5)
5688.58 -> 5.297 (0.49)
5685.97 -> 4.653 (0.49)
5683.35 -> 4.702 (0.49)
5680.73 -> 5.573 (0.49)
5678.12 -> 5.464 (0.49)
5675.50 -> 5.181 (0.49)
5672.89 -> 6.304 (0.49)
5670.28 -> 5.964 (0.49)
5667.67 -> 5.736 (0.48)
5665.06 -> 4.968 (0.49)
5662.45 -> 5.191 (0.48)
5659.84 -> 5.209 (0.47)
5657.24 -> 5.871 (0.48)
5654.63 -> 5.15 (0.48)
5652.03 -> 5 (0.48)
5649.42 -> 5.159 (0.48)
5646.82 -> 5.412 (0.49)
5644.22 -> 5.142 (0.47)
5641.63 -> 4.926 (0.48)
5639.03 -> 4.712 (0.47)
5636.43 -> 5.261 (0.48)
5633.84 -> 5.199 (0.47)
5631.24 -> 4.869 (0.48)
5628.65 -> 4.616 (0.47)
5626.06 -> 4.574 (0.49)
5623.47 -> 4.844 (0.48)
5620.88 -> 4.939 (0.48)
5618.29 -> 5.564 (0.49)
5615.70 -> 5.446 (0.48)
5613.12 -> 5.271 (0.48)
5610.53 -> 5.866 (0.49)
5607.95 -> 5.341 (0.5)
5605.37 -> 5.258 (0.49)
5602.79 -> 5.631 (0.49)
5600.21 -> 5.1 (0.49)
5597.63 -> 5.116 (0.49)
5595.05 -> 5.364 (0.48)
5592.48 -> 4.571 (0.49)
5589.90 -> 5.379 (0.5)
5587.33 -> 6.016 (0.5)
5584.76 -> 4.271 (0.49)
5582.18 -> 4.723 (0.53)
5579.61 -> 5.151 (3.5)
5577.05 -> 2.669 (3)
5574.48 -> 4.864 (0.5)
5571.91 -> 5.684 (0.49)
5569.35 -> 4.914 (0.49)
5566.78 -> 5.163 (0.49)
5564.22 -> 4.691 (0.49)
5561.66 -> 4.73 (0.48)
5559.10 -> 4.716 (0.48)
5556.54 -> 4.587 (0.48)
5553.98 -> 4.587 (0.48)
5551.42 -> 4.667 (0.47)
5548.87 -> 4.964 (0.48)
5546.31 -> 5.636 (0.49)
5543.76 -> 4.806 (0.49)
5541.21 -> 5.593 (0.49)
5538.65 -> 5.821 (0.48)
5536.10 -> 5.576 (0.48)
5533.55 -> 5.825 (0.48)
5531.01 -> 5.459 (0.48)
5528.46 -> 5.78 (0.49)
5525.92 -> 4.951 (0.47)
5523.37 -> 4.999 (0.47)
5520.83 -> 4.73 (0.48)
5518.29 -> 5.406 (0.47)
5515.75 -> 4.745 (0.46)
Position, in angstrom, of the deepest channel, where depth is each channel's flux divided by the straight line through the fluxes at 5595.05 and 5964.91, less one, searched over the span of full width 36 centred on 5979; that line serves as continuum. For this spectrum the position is 5967.66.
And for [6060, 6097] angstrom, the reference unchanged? 6081.41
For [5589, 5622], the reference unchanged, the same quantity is 5592.48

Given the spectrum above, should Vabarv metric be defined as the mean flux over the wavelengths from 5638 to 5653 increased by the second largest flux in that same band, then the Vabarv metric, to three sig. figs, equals 10.2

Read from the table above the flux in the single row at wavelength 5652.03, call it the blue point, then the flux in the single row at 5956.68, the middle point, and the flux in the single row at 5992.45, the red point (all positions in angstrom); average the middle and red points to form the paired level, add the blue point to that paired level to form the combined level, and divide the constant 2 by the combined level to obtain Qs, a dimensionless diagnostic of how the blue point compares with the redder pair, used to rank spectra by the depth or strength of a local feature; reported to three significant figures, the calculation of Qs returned 0.200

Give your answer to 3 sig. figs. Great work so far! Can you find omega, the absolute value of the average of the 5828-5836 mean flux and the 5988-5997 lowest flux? 5.13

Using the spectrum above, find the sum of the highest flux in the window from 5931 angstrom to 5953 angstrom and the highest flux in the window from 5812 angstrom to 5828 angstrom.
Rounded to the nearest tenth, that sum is 12.6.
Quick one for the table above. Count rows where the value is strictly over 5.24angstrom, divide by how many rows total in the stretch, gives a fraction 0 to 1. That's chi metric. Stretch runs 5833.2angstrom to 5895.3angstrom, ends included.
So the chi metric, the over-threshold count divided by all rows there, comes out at 0.74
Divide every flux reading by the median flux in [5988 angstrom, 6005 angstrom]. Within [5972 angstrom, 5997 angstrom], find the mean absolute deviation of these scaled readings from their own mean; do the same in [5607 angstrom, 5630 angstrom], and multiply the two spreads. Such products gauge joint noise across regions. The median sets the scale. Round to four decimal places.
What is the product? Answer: 0.0026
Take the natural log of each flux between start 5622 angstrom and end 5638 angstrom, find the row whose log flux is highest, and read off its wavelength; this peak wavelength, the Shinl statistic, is 5636.43 angstrom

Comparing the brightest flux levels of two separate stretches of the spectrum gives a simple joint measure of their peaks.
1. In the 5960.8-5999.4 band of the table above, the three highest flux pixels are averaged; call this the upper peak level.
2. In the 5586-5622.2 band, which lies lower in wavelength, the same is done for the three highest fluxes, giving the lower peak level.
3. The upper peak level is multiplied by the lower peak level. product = 32.0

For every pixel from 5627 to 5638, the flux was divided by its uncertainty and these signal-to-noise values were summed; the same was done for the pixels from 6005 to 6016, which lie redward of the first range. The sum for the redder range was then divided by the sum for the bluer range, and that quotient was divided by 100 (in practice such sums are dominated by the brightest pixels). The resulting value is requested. 0.0169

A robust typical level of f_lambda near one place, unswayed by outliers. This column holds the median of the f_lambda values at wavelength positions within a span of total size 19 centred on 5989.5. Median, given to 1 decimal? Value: 5.2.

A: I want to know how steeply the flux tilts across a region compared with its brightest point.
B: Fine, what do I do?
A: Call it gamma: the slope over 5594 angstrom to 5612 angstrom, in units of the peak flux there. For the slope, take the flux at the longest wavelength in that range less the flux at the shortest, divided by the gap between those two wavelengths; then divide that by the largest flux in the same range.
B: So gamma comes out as 0.0055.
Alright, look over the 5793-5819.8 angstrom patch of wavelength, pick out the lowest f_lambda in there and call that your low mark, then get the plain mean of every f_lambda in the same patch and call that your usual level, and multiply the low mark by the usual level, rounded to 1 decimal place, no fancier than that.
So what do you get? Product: 23.0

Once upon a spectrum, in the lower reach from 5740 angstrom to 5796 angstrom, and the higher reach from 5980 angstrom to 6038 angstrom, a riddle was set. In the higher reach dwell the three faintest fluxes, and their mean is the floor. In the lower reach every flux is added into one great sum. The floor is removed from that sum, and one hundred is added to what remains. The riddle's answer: 206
